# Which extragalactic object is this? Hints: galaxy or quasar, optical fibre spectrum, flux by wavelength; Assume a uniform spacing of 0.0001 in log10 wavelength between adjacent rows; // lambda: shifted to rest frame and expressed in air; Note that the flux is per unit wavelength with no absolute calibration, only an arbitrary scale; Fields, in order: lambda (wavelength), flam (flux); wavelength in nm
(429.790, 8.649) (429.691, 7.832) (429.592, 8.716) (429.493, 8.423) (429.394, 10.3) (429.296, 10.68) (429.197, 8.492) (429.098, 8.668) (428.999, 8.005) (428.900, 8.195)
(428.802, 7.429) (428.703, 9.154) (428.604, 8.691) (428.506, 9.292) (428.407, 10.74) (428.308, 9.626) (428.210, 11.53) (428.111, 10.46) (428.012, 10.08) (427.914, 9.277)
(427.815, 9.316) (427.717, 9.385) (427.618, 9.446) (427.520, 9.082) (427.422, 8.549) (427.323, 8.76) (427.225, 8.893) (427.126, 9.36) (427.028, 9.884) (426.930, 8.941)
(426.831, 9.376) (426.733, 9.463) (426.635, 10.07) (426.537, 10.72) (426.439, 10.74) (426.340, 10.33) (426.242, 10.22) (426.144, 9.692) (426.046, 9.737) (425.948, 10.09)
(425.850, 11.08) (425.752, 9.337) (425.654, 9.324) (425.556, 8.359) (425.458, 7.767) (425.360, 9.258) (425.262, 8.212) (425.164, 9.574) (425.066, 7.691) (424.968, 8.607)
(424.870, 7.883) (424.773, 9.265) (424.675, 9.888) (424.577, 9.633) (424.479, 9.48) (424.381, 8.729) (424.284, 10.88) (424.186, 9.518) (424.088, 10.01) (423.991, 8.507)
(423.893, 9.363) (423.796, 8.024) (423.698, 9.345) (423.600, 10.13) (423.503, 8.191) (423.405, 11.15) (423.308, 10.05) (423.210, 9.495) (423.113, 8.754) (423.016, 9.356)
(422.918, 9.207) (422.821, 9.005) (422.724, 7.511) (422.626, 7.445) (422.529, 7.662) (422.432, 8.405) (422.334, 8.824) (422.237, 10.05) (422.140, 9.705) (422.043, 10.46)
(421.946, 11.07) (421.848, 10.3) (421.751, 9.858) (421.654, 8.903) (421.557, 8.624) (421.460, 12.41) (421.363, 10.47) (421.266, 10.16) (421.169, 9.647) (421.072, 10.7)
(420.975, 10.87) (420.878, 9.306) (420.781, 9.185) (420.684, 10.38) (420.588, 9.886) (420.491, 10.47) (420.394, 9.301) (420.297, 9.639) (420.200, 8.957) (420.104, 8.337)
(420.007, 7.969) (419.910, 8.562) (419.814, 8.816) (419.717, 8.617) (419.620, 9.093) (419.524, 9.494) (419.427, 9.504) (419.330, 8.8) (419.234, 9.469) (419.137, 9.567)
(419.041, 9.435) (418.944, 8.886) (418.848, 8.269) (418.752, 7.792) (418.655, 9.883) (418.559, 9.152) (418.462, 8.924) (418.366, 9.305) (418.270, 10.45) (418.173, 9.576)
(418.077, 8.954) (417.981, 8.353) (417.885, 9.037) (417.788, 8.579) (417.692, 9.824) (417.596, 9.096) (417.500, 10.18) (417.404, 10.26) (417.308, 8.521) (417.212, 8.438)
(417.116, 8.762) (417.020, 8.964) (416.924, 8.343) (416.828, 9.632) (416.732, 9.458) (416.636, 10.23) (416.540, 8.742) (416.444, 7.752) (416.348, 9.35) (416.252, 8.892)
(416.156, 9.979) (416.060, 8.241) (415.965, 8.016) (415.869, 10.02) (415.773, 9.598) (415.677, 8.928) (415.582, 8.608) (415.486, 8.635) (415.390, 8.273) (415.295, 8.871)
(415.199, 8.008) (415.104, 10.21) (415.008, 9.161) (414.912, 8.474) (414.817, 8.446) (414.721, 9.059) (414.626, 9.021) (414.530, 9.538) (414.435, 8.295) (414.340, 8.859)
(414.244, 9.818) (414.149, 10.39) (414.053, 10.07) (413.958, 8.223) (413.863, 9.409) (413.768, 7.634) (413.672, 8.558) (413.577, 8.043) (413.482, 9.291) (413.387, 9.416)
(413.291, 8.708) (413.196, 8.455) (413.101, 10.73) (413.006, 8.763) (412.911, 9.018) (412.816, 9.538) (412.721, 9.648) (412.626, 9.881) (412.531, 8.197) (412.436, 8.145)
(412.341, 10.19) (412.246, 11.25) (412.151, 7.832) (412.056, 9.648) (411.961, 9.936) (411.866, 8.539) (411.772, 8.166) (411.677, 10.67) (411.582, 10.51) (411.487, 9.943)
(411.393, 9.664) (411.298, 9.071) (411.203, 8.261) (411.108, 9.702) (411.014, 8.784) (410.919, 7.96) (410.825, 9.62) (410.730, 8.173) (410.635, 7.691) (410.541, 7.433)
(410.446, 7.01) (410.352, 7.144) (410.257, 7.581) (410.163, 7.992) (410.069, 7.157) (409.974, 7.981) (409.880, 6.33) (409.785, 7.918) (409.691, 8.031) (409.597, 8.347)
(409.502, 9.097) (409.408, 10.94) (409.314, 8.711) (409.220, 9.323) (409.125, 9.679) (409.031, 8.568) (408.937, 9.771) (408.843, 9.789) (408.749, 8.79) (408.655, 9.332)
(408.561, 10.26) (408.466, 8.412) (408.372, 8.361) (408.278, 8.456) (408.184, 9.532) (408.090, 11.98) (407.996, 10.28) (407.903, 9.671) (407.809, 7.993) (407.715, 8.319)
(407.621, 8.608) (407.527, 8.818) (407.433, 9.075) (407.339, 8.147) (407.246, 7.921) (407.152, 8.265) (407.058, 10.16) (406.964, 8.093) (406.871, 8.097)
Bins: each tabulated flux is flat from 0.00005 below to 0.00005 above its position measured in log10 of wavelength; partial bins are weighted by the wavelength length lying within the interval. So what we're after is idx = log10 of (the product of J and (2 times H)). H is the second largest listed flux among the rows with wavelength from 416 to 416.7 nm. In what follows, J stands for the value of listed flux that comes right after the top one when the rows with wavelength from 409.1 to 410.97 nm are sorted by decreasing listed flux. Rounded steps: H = 9.979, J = 9.679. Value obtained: 2.29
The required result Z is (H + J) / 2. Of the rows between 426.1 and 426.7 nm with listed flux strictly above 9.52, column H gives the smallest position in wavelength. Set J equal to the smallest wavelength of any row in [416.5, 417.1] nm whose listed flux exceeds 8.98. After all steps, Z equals 421.39 nm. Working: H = 426.144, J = 416.636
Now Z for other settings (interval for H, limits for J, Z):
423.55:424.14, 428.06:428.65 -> 425.86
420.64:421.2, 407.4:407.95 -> 414.06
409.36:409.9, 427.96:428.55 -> 418.71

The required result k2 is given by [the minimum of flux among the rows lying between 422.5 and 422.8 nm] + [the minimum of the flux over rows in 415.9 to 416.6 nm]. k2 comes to 15.2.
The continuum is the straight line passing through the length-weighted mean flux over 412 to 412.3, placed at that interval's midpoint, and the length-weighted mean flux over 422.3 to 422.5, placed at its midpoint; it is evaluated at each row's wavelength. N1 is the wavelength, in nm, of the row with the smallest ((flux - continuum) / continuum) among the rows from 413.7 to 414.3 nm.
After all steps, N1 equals 413.768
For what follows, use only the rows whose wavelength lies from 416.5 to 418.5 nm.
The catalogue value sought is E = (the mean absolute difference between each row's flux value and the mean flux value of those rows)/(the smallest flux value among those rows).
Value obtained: 0.068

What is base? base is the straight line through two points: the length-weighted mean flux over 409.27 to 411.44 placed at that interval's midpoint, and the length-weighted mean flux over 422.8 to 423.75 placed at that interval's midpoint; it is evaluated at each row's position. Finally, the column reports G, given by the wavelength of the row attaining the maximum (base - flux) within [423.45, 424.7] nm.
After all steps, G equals 423.796 nm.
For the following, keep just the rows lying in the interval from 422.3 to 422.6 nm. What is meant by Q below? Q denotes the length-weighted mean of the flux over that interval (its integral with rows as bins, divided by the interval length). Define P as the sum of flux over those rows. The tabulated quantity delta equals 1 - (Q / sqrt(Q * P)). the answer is 0.426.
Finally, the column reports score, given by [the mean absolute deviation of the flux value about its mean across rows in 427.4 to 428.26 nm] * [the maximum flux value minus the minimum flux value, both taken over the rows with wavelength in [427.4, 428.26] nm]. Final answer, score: 2.01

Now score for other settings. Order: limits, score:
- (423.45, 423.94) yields 1.52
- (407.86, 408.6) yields 3.36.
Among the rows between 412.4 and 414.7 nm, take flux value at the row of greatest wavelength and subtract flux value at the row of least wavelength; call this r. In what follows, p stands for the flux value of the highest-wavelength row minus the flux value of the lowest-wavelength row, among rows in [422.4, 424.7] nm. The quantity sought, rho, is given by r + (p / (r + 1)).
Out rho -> 1.7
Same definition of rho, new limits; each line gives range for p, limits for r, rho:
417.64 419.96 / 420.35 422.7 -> -0.4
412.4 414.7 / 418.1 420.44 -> 0.9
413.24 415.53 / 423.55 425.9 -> 0.9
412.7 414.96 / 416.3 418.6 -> -1.7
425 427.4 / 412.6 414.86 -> -3.9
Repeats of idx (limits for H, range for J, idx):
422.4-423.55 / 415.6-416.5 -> 2.30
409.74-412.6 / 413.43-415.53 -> 2.34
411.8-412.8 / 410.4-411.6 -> 2.31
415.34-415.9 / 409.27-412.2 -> 2.31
